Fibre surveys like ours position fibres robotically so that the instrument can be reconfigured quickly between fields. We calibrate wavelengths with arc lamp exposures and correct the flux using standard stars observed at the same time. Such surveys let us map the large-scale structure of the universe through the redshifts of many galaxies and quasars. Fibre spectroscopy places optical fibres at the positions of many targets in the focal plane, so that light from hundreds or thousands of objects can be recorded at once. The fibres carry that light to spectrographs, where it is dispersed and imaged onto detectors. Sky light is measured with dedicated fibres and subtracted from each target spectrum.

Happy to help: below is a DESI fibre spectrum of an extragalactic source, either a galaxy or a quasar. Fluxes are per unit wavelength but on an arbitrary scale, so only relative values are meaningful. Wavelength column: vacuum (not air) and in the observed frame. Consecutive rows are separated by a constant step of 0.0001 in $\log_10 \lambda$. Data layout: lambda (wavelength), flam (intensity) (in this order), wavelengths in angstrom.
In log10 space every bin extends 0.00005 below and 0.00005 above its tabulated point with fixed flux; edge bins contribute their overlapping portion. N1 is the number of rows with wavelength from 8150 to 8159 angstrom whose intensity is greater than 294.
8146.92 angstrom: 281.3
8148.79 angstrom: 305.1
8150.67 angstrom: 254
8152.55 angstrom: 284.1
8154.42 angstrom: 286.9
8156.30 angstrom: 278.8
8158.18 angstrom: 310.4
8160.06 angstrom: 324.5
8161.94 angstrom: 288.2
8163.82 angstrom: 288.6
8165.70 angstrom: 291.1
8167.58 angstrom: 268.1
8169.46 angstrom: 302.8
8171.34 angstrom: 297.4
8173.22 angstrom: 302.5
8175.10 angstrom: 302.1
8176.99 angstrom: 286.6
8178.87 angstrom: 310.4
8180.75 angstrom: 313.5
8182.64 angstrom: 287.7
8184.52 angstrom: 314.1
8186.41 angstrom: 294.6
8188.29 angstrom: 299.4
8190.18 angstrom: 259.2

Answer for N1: 1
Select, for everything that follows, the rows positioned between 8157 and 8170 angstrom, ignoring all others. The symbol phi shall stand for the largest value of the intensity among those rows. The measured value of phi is 324.5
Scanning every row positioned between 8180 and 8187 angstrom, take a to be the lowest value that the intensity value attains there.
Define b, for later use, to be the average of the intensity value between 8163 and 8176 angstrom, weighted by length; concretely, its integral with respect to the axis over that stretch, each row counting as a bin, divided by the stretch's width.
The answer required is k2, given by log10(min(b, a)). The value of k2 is 2.459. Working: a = 287.7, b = 293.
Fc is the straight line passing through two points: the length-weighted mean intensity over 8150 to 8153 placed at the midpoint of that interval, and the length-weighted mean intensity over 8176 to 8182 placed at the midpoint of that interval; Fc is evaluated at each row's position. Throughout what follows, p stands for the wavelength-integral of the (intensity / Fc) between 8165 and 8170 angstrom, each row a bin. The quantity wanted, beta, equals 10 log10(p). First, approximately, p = 4.97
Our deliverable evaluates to 6.96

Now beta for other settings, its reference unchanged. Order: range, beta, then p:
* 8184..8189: 6.85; 4.84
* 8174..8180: 7.79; 6.01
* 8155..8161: 8.19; 6.59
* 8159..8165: 8.07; 6.41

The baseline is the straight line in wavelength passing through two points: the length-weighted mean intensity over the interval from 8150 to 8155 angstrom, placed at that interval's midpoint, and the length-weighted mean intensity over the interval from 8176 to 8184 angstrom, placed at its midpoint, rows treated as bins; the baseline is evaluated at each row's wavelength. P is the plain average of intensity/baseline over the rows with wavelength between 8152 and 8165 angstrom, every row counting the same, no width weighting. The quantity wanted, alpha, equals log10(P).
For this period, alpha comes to 0.021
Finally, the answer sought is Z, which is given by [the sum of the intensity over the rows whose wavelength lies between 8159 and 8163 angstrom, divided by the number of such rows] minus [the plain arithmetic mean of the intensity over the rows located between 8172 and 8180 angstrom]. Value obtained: 6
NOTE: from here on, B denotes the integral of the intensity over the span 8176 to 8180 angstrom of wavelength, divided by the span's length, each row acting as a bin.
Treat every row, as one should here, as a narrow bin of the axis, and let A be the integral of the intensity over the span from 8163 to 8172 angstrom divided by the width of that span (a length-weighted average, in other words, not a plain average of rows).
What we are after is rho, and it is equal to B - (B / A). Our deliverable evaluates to 298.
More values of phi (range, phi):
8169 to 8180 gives 310.4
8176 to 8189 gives 314.1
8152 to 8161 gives 324.5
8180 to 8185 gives 314.1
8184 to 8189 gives 314.1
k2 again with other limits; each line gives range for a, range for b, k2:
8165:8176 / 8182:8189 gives 2.428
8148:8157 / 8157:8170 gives 2.405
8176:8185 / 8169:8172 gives 2.457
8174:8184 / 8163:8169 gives 2.454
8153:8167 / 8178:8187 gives 2.445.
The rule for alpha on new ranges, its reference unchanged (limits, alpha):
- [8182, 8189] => -0.009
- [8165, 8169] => -0.013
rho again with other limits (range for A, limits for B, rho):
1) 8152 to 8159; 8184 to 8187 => 303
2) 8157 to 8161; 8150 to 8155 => 275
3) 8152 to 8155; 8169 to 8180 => 299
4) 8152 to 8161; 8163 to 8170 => 286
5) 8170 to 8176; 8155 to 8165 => 296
